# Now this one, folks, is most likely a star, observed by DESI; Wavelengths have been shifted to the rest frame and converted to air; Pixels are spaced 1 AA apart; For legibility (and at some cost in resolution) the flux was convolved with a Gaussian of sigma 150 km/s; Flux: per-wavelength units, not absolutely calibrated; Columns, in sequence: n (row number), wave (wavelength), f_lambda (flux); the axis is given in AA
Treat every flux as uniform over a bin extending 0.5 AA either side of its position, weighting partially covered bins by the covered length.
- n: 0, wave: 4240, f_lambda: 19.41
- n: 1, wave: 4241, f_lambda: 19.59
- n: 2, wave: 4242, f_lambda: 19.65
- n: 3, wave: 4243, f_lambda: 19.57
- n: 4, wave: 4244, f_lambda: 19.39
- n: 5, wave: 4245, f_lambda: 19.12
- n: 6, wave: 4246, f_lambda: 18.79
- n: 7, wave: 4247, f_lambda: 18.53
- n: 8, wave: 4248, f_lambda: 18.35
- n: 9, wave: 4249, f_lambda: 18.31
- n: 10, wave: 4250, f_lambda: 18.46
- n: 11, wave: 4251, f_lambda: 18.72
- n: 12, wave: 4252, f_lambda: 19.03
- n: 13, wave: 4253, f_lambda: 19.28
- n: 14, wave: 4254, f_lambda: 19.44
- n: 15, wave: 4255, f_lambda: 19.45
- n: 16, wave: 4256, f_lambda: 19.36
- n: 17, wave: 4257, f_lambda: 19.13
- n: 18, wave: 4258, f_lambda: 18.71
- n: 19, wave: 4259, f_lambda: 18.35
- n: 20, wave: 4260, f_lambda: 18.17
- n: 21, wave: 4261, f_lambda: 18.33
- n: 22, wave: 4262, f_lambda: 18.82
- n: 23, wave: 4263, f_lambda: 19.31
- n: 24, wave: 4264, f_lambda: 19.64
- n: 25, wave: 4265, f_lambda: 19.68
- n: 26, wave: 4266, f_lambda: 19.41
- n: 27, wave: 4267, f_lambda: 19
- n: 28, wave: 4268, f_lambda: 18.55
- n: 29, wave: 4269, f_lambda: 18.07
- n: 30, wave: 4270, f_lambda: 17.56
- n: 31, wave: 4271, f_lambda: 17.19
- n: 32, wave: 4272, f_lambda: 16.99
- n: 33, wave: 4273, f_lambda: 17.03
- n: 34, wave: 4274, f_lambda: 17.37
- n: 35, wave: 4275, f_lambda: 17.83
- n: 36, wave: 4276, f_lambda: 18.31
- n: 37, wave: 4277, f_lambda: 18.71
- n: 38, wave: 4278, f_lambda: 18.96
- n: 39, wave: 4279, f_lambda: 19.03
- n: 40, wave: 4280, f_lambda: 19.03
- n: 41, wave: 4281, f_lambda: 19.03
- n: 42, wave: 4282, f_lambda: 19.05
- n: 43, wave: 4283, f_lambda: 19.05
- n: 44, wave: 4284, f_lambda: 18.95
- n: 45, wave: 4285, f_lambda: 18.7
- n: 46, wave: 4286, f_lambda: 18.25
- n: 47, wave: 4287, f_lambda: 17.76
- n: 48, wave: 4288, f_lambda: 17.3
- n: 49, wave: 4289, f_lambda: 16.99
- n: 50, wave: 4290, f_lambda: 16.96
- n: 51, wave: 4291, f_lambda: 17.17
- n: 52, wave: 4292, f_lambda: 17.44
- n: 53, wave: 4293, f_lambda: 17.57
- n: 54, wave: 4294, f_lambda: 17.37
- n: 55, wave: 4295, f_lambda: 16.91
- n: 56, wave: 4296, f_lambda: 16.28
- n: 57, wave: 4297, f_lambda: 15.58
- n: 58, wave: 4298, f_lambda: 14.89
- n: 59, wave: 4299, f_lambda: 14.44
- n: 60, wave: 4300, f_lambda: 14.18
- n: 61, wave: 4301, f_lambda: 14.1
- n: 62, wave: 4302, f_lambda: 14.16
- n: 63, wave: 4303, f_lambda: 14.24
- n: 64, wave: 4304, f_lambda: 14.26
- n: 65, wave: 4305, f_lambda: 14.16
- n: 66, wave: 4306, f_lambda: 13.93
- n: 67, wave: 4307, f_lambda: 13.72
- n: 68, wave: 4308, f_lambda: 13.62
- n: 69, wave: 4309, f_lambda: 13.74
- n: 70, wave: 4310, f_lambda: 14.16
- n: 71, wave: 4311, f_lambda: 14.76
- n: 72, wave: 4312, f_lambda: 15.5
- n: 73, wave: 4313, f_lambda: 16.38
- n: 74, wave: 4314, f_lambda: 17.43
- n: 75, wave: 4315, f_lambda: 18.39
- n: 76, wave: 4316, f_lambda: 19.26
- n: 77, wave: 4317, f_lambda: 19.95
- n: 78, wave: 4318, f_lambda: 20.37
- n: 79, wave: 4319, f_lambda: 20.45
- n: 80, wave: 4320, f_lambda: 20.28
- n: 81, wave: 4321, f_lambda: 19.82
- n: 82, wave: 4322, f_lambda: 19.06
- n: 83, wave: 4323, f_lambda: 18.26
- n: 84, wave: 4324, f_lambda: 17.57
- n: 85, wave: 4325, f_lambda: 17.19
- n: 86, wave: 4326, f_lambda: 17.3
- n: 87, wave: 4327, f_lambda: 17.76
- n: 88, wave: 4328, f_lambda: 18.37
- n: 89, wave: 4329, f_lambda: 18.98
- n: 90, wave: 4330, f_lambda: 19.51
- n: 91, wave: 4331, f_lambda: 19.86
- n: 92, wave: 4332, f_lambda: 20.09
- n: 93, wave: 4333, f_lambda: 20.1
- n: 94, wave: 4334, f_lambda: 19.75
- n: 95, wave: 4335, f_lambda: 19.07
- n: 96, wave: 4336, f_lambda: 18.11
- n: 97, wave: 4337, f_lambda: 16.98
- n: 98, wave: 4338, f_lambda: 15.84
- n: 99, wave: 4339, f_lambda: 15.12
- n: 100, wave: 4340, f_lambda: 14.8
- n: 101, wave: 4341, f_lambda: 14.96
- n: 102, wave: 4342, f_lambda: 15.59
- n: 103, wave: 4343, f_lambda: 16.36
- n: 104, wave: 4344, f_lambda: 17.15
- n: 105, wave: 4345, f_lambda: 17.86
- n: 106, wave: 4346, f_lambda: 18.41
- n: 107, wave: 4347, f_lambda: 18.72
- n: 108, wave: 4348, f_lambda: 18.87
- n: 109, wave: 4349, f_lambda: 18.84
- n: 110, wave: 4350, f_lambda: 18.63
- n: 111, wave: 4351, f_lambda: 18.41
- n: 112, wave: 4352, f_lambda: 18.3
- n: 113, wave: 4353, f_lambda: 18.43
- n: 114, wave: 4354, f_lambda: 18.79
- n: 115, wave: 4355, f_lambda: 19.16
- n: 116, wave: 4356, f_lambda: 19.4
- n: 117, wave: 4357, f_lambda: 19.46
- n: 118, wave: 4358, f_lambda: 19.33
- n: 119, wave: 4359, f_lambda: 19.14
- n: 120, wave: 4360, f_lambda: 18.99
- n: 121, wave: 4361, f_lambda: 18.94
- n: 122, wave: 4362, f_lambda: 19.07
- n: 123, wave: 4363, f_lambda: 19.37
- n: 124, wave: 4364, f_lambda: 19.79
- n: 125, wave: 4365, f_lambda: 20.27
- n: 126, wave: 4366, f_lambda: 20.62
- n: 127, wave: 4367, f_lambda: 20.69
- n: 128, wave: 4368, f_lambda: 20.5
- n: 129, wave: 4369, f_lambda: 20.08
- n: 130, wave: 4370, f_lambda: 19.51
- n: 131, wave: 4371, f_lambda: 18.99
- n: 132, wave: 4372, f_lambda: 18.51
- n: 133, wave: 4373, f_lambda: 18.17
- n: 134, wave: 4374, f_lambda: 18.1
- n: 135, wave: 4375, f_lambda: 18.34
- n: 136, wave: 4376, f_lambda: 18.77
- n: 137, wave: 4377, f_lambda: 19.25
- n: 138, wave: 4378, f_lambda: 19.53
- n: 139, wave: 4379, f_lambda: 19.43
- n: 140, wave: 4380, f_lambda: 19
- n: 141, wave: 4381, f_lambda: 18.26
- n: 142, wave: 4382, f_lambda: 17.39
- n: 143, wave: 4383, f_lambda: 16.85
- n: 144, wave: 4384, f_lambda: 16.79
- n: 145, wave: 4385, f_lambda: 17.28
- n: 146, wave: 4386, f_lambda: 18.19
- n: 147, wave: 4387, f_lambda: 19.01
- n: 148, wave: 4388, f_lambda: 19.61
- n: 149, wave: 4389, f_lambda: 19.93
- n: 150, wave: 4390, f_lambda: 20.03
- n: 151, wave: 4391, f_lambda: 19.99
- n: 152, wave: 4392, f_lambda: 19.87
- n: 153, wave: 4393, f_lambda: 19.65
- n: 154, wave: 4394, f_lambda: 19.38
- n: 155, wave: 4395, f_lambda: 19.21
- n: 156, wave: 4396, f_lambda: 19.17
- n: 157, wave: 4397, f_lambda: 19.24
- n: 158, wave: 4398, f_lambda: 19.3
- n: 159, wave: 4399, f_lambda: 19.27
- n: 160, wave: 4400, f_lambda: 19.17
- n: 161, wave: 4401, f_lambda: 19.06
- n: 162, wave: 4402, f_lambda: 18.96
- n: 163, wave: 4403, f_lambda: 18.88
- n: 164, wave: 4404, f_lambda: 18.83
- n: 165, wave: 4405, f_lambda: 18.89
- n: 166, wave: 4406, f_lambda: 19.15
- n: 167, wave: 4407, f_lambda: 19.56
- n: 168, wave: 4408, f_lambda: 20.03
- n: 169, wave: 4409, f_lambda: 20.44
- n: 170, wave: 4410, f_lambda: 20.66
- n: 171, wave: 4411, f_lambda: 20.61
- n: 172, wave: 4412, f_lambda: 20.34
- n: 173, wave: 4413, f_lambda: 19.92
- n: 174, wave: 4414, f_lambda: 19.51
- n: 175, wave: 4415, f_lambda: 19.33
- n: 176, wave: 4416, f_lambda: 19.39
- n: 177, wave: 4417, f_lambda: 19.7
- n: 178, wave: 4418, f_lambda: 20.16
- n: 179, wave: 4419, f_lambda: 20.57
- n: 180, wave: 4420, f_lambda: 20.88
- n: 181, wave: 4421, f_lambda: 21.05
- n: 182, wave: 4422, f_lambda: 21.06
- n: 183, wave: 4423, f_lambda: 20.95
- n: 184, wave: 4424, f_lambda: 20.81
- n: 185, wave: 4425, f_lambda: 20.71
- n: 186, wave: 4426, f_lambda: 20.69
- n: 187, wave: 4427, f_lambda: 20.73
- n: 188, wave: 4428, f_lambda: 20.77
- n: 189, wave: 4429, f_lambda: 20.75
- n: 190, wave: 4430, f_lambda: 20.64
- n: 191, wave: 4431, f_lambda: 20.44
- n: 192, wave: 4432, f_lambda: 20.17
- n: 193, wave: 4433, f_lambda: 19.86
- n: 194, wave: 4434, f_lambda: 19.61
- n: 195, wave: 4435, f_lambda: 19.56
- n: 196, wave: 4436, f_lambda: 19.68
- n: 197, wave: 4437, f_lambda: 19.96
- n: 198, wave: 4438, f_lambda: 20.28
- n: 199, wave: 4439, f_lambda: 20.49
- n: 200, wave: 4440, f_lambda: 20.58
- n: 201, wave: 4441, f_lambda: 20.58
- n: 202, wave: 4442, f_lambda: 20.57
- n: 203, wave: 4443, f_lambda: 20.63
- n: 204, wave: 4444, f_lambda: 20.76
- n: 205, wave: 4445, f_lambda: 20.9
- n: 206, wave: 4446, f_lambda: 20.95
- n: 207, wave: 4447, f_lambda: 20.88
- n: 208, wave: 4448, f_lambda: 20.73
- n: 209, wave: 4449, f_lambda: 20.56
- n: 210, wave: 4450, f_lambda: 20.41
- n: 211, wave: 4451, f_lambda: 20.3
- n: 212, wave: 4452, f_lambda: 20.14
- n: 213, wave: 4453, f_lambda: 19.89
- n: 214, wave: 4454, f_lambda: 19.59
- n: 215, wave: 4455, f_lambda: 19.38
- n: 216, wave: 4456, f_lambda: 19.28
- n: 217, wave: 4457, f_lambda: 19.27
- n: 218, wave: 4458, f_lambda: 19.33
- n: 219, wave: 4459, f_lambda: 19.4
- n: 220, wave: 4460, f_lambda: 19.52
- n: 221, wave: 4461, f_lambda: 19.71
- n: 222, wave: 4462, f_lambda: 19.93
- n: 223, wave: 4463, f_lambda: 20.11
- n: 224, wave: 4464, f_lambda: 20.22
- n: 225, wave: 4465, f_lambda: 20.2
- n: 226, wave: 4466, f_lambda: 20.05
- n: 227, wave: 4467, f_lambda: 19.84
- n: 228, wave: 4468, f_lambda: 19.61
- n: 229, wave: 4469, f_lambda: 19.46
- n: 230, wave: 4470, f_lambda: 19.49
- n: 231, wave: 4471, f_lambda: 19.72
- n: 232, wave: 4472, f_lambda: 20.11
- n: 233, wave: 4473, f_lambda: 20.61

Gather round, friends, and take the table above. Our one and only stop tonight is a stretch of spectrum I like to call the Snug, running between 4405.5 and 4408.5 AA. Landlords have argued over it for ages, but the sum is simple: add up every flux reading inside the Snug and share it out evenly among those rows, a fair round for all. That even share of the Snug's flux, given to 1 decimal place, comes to 19.6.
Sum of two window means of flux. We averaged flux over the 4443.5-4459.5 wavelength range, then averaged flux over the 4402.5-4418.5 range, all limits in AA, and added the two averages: 39.8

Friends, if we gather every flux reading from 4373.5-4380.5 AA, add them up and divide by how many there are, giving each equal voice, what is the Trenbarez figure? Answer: 18.9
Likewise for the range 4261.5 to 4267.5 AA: 19.3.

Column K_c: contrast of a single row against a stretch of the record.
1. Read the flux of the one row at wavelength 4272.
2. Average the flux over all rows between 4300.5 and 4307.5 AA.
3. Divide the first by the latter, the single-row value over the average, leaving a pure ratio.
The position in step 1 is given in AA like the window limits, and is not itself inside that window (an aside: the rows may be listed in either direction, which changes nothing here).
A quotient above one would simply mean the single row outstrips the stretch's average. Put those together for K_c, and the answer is 1.21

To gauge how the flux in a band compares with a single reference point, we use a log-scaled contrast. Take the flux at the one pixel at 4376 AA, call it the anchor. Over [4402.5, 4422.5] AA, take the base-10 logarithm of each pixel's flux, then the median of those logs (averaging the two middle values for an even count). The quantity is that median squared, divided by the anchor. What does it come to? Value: 0.090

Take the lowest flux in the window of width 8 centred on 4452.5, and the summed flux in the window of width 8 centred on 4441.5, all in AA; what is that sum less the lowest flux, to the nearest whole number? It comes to 146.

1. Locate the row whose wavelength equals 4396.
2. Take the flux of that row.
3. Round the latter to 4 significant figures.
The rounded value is 19.17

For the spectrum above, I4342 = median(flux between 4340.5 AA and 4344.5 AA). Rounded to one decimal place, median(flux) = 16.0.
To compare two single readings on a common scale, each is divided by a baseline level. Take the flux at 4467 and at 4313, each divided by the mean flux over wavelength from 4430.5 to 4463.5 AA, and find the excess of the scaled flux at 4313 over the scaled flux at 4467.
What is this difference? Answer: -0.17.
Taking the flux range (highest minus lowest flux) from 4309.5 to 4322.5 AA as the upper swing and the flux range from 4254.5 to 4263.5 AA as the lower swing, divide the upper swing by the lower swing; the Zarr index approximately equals 4.9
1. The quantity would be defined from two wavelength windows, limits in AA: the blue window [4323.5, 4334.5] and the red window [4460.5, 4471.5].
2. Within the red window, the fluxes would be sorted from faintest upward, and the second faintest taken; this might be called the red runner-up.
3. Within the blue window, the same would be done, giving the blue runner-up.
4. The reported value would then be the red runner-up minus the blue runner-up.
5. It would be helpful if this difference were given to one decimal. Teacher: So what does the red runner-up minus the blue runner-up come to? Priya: 2.2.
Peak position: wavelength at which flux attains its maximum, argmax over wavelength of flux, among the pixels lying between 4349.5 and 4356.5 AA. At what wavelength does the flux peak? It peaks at 4356 AA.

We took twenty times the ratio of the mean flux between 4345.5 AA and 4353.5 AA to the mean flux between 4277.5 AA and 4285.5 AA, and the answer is 19.6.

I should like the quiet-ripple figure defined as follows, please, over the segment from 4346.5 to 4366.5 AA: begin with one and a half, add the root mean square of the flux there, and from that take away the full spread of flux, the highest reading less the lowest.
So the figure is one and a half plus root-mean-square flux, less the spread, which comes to 18.3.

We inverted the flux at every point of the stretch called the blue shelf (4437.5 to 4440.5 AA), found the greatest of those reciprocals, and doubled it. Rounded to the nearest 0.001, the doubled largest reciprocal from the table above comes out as 0.099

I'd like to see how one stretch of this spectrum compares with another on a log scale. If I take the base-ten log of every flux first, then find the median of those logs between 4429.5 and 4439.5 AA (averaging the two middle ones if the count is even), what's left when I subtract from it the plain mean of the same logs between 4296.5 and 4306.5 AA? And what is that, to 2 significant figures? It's 0.14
